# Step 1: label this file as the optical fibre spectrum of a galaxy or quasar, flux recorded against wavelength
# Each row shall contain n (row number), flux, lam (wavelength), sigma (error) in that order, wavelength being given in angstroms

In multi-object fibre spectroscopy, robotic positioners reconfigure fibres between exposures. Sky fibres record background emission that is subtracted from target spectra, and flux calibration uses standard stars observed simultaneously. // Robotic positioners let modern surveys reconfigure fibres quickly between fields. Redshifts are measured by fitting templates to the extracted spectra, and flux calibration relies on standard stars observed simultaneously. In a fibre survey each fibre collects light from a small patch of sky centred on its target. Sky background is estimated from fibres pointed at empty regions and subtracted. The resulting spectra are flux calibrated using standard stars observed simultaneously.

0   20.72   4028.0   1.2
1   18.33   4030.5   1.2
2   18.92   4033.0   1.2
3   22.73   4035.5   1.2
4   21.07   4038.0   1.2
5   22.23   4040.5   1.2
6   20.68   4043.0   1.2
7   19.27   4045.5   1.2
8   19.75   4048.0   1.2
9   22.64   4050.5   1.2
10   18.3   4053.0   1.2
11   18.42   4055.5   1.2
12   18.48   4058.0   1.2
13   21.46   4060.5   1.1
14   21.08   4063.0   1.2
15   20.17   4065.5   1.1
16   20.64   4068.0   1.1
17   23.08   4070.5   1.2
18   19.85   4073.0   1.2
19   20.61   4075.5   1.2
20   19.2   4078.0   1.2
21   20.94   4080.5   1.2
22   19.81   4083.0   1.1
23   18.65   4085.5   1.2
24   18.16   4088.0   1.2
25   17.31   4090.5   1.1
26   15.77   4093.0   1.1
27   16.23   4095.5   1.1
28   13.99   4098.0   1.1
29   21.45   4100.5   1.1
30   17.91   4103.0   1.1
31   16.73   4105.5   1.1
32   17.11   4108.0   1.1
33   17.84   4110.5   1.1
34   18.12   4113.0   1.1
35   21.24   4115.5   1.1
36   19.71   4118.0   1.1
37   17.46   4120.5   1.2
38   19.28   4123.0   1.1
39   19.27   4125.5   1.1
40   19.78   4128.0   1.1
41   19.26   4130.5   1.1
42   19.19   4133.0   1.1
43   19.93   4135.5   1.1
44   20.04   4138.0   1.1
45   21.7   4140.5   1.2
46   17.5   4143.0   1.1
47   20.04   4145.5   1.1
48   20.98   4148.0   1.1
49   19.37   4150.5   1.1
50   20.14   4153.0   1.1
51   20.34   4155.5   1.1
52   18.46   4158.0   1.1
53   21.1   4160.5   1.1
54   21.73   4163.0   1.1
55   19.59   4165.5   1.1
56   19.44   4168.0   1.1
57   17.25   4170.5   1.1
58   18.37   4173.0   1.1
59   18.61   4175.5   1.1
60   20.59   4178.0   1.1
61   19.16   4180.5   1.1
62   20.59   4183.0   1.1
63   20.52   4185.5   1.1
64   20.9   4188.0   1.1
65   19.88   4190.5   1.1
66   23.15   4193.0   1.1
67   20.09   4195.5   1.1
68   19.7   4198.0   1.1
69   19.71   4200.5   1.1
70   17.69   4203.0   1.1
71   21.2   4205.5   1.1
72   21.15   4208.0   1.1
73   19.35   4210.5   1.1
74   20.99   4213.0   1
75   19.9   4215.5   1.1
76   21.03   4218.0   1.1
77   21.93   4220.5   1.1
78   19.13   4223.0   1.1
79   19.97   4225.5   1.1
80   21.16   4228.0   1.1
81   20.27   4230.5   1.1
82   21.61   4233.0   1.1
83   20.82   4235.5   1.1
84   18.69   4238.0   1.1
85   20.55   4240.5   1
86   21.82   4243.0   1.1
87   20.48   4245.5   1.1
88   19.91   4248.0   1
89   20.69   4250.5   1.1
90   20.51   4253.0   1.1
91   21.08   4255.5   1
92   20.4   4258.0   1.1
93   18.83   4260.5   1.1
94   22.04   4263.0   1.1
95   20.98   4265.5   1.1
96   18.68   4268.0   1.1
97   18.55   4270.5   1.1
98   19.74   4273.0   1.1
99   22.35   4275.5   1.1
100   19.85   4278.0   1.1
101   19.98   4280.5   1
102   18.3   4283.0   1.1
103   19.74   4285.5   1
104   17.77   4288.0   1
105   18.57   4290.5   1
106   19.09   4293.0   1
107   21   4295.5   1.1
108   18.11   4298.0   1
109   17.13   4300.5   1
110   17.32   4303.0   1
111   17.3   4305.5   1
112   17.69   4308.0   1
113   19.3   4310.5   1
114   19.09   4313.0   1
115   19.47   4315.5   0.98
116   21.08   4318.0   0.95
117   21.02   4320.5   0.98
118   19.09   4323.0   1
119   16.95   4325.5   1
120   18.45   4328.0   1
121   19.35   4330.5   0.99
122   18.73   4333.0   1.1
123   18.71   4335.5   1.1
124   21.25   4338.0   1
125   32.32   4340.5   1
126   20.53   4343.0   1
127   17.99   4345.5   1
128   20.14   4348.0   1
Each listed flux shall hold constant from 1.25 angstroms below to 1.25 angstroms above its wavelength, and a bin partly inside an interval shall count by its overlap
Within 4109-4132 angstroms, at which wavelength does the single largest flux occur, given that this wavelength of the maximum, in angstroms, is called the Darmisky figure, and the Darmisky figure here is 4115.5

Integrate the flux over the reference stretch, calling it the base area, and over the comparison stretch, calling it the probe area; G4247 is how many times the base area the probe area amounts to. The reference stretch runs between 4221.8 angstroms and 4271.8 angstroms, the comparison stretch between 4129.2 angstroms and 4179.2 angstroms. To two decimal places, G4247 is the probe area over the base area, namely 0.97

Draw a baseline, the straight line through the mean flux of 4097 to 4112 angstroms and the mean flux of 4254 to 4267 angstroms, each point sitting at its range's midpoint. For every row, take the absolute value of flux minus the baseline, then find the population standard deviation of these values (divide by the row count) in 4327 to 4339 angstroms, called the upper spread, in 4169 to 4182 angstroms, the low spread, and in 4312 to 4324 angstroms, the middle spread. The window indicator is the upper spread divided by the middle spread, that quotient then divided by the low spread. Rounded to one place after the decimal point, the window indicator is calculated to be 1.7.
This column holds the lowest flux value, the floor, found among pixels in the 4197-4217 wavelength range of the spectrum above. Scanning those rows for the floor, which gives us 17.69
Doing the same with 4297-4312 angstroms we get 17.13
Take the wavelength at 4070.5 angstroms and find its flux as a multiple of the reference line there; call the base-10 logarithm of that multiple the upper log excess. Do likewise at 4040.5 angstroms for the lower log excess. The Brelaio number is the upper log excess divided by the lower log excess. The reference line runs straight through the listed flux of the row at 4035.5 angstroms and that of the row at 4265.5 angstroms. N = -1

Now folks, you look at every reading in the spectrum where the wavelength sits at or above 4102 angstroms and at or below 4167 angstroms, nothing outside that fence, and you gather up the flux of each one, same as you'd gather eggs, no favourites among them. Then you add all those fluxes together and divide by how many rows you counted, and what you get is 19.4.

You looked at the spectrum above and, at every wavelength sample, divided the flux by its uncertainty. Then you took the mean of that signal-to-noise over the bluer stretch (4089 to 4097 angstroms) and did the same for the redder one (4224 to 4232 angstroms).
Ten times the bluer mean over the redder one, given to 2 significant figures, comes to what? 8.0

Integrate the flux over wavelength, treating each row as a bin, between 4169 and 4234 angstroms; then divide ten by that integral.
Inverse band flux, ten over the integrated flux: 0.0076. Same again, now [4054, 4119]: 0.0081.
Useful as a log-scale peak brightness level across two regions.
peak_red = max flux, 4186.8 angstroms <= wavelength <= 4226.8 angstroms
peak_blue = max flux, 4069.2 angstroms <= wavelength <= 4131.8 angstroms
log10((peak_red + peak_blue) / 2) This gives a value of 1.36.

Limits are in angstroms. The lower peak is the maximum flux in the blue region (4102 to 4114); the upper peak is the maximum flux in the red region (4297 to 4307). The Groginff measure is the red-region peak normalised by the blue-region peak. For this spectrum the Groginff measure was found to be 1.00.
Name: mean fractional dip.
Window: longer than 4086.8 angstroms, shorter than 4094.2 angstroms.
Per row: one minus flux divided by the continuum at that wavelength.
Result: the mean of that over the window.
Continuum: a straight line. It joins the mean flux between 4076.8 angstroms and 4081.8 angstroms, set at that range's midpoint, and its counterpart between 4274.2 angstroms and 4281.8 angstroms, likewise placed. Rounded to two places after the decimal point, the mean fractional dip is 0.15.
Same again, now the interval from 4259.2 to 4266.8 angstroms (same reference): 0.00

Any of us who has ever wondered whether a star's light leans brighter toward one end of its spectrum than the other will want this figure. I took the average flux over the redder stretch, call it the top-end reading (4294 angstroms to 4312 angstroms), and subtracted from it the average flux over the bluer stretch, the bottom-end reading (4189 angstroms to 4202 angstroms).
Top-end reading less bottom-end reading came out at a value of -2.2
